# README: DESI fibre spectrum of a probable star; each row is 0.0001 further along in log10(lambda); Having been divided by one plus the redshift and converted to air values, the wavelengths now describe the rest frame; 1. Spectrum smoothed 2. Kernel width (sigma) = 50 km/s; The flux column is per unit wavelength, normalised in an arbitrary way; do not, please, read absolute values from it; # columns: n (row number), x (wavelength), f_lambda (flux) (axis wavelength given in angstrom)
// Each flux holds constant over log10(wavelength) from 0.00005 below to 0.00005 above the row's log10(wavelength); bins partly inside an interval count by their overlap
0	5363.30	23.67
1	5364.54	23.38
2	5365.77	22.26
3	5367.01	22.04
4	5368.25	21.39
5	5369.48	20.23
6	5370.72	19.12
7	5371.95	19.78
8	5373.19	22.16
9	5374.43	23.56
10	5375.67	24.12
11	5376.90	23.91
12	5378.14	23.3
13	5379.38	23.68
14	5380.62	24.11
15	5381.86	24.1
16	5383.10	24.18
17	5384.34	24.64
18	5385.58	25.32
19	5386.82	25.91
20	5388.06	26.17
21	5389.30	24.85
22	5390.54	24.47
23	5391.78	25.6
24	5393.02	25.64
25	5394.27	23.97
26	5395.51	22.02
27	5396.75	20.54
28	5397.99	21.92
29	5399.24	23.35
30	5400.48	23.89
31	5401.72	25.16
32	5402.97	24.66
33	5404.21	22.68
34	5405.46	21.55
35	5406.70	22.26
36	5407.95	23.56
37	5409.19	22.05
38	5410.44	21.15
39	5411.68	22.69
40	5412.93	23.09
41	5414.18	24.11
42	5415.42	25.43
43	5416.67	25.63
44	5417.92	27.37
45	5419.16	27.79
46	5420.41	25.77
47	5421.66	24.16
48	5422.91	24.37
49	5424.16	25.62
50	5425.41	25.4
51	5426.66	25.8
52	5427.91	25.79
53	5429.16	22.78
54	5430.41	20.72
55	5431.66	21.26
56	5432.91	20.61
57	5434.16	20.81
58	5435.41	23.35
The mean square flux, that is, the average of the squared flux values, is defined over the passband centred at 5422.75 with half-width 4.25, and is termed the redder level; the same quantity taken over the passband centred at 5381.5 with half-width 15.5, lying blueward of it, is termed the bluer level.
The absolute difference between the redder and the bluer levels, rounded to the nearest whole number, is 103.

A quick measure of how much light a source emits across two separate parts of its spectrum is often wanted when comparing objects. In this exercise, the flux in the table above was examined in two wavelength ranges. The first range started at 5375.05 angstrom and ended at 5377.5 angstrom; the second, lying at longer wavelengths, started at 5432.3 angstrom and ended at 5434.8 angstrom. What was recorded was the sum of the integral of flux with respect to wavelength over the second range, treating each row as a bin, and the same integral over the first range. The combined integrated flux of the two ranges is 111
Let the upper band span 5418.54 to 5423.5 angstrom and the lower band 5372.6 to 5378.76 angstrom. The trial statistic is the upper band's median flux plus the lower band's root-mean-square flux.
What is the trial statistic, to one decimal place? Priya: 48.5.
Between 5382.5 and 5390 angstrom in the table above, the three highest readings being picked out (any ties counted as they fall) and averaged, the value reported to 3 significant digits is 25.8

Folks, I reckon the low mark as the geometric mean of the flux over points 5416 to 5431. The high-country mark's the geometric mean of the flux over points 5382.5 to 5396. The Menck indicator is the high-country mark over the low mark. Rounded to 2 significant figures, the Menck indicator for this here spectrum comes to 0.99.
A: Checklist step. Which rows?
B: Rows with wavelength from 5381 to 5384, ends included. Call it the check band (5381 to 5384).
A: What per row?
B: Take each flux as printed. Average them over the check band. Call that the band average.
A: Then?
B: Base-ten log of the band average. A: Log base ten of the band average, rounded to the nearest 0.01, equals 1.38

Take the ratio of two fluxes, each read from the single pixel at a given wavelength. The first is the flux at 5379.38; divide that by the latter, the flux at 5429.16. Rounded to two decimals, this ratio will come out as 1.04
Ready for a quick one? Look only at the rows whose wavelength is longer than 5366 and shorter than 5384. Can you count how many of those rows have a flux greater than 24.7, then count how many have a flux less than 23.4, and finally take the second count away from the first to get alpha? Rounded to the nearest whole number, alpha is -7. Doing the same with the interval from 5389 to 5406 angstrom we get -2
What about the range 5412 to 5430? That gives 7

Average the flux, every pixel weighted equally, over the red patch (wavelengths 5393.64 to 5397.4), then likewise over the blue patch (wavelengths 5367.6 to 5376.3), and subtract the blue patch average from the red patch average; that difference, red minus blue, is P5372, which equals 0.7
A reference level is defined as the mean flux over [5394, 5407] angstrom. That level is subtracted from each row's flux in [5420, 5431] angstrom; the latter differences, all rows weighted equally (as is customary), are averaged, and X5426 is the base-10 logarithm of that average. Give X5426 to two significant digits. 0.20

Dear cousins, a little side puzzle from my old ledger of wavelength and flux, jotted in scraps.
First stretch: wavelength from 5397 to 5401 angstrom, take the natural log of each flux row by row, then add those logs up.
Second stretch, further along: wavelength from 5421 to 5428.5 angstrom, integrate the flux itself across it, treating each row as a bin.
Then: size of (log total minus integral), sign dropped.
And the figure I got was 179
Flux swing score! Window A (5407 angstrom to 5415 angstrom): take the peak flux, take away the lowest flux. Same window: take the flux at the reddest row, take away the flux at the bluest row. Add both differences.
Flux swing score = 3.5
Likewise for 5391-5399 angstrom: 1.4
